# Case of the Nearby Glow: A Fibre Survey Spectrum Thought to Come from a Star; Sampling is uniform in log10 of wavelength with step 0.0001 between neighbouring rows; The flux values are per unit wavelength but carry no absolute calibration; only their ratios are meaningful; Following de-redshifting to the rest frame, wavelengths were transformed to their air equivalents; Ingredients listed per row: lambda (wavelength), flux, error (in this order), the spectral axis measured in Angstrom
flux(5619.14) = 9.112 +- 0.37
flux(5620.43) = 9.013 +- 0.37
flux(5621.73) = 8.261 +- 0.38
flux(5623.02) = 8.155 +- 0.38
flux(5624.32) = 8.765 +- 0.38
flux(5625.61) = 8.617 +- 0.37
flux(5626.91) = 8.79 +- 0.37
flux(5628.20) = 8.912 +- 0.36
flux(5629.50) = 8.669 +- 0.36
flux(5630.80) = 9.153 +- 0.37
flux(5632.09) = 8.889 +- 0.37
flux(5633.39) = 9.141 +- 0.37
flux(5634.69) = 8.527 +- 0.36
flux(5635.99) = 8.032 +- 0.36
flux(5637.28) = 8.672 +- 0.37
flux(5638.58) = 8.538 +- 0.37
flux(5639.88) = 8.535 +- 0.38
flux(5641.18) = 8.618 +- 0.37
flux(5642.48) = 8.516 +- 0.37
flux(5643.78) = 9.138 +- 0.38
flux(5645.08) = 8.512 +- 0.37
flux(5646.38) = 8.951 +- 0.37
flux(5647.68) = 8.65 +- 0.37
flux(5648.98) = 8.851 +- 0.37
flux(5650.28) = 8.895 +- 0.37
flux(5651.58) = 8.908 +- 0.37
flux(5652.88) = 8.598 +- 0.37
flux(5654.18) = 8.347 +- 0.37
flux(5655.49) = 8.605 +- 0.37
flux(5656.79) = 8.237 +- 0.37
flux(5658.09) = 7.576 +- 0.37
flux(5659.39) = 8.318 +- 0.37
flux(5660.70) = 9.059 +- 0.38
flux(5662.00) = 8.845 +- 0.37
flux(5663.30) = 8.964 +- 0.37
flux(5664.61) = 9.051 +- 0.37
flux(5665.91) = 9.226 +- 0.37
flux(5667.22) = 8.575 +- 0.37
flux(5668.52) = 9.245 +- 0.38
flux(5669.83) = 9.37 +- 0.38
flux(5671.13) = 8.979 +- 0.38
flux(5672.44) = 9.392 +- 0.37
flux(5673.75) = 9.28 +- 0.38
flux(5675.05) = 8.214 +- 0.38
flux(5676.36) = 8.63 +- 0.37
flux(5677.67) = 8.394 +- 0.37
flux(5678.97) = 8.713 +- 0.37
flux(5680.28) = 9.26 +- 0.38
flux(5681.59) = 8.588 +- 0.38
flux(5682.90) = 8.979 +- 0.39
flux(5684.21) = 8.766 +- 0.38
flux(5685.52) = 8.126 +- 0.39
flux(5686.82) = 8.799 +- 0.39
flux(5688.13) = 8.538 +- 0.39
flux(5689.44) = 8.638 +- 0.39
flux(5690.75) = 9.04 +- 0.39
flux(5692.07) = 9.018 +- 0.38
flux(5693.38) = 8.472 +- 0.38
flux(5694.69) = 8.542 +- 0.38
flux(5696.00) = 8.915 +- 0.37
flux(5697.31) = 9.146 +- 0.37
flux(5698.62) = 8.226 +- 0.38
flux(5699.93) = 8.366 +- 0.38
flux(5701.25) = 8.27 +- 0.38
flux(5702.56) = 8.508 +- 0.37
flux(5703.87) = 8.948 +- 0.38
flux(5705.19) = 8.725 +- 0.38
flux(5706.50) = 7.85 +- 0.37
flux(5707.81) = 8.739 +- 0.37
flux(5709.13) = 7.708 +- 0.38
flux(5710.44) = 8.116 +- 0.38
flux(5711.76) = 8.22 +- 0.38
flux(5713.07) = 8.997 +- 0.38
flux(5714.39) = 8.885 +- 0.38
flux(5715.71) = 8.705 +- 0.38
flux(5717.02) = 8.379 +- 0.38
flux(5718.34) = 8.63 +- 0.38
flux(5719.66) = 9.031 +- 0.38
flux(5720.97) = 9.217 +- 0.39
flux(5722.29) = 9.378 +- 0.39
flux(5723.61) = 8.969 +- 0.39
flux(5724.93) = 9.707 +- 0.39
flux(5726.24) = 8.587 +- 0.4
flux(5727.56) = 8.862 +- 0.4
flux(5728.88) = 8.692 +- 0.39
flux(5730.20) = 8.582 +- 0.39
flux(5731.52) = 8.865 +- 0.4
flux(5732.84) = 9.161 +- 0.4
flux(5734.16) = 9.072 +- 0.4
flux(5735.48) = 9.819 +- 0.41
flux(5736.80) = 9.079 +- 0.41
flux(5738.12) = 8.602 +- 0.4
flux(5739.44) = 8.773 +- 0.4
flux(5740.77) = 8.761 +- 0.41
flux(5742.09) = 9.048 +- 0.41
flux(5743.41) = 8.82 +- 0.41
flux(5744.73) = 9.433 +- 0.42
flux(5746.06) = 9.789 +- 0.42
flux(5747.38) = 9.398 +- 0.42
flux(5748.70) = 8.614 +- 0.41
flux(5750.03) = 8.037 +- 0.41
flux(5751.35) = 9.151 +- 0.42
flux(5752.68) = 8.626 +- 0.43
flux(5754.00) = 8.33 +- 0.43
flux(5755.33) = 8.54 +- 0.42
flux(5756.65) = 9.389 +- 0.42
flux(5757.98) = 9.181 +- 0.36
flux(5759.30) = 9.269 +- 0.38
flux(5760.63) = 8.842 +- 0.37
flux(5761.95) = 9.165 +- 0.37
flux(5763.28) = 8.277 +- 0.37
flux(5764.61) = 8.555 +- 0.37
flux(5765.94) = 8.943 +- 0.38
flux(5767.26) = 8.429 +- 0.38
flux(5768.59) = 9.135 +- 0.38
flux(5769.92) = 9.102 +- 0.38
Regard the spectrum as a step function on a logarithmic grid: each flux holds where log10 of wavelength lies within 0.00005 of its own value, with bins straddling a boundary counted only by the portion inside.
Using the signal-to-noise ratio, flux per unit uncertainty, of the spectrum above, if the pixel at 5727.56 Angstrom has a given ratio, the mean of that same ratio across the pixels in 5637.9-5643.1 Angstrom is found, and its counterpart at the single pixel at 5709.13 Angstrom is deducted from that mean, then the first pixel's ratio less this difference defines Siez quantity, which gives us 19.5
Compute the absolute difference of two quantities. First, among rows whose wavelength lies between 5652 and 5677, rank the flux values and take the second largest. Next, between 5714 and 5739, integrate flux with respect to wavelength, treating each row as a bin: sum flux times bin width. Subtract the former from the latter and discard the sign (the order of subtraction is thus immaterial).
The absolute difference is 215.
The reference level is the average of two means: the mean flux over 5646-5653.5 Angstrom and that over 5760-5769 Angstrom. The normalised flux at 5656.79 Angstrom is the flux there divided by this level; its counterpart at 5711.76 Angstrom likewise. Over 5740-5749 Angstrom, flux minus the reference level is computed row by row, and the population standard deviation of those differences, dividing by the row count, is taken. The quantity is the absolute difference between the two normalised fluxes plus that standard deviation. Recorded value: 0.40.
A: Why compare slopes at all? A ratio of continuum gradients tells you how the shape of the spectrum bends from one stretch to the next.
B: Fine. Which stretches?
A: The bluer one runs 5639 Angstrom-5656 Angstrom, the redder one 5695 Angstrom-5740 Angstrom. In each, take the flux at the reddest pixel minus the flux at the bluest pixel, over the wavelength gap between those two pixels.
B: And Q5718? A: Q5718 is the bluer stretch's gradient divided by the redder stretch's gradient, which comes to -1.4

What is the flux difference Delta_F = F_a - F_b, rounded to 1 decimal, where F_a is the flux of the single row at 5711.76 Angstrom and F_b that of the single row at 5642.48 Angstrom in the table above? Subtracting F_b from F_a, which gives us -0.3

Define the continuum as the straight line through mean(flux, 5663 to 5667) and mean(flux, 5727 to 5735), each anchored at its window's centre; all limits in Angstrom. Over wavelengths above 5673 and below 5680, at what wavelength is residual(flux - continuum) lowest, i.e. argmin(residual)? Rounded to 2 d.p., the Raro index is 5675.05 Angstrom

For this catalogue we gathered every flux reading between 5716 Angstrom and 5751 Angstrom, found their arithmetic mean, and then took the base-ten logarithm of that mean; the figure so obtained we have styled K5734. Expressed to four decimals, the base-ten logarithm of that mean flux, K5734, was 0.9530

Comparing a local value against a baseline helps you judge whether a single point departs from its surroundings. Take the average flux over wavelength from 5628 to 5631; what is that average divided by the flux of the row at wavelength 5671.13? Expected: 0.99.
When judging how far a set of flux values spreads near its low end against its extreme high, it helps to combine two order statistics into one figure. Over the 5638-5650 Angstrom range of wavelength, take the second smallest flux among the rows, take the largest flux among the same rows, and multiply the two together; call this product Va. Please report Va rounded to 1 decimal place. 77.8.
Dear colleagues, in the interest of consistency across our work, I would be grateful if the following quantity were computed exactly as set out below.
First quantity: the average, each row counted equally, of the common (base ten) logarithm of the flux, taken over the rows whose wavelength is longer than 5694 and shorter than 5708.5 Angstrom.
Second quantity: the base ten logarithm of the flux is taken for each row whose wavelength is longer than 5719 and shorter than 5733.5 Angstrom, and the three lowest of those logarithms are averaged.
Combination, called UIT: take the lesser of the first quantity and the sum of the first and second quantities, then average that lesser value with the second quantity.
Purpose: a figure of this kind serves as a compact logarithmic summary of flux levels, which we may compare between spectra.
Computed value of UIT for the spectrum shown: 0.934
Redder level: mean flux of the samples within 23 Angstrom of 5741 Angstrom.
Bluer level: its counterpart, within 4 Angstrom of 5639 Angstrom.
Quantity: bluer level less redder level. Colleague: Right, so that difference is -0.48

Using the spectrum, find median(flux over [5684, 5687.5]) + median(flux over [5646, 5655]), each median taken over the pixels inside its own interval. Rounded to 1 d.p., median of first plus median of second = 17.6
